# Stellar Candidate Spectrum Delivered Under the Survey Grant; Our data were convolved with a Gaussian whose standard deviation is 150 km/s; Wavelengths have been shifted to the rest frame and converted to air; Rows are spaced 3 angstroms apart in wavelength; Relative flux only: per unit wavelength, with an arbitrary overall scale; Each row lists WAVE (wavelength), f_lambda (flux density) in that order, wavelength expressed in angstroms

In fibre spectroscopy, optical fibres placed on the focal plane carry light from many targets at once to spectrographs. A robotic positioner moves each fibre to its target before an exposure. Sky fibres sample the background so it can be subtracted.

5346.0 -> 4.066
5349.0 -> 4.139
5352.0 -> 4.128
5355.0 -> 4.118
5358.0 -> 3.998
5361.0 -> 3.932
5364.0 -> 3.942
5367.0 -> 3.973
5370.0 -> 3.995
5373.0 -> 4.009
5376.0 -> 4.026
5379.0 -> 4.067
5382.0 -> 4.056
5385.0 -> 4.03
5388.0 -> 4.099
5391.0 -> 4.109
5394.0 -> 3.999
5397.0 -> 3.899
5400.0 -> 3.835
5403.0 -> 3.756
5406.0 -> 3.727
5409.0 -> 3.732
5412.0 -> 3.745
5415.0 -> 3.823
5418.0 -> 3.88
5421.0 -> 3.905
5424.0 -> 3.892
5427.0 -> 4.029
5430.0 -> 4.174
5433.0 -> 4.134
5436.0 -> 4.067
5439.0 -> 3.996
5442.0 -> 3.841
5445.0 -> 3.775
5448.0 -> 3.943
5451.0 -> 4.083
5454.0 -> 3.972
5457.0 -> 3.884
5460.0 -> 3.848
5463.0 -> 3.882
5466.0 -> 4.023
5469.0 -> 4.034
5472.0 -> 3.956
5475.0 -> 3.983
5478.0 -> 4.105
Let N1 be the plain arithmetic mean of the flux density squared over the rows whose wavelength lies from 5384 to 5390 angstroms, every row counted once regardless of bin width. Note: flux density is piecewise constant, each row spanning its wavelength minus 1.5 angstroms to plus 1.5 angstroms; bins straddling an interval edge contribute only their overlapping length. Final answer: 16.5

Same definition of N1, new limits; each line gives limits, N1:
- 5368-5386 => 16.2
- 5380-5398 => 16.3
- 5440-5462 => 15.3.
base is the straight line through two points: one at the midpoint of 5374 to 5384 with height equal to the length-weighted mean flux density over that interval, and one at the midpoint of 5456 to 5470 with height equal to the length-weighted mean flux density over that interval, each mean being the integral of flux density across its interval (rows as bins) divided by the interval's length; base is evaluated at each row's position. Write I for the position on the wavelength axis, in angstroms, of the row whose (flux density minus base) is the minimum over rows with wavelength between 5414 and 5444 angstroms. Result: 5415.0 angstroms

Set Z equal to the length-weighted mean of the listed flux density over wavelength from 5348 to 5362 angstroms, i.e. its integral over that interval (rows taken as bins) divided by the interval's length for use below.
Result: 4.06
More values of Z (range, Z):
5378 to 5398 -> 4.04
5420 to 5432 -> 4.01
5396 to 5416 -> 3.78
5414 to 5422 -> 3.87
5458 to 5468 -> 3.92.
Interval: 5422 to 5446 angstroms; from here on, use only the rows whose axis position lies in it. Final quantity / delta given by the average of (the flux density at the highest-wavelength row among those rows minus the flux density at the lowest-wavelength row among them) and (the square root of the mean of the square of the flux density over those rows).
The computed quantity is 1.94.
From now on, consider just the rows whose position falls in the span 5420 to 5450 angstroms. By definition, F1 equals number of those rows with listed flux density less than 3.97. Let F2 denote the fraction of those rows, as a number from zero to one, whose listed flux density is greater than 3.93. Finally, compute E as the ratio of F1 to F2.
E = 8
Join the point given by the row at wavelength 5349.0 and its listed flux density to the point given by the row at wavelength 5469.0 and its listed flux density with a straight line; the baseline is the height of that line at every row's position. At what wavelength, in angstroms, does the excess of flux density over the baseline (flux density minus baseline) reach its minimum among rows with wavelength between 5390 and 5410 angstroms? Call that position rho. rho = 5406.0 angstroms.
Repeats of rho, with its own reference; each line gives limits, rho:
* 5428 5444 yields 5442.0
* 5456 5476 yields 5460.0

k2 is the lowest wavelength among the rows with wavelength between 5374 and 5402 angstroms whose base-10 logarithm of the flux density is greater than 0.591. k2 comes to 5376.0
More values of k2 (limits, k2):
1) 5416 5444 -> 5421.0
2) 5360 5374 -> 5361.0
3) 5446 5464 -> 5448.0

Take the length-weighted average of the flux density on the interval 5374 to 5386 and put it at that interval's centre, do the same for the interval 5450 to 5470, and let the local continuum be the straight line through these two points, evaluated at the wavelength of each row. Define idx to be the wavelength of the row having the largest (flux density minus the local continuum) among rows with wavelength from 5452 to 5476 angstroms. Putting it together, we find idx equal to 5469.0 angstroms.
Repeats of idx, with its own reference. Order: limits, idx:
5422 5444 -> 5430.0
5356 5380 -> 5379.0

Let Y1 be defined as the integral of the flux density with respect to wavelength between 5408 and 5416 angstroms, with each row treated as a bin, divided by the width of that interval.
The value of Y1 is 3.77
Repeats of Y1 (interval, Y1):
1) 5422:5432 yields 4.03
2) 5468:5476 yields 3.99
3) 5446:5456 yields 3.98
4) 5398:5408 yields 3.78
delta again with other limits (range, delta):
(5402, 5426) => 1.97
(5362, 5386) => 2.05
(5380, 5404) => 1.84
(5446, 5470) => 2.03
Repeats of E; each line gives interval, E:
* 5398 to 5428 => 90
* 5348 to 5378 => 2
